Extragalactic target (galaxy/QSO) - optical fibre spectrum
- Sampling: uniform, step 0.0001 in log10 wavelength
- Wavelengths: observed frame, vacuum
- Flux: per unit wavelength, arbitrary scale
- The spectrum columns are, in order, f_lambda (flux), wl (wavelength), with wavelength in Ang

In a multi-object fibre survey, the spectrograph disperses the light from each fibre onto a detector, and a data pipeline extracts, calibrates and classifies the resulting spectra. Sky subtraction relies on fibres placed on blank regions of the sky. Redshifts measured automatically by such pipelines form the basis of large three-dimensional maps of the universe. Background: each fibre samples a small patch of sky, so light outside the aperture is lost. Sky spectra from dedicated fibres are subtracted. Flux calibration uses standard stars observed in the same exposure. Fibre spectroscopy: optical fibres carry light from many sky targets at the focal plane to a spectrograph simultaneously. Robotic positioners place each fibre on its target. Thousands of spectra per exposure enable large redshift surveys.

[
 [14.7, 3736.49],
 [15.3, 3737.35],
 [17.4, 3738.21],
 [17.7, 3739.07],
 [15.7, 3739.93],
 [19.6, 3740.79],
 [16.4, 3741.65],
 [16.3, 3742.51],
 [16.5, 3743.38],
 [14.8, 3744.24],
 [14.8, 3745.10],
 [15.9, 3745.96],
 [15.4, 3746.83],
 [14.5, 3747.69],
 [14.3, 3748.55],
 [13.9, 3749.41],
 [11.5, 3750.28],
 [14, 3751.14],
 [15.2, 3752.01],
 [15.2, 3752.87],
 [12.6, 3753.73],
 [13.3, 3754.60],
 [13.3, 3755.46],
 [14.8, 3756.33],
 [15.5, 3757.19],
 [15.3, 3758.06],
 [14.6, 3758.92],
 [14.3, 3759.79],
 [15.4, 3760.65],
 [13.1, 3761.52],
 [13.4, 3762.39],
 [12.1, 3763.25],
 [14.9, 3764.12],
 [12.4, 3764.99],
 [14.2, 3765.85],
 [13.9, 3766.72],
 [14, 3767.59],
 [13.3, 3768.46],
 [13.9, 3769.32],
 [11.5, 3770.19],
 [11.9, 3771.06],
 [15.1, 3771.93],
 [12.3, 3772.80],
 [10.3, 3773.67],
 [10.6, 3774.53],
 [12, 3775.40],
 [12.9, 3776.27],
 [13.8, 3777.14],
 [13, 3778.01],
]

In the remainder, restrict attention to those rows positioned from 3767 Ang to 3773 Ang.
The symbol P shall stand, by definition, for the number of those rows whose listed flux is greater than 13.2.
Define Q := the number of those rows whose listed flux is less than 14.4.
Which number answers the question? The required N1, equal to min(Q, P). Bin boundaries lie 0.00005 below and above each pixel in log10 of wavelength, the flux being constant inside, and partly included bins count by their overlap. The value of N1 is 4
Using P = 4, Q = 6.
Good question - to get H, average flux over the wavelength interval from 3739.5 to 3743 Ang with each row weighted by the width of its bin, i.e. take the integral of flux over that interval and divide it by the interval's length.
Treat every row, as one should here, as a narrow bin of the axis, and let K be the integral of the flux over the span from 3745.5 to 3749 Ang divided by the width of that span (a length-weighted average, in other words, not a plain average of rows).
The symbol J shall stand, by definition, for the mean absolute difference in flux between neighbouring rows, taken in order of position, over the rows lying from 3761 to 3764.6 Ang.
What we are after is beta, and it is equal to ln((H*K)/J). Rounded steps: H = 17.0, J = 1.47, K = 15.0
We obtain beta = 5.16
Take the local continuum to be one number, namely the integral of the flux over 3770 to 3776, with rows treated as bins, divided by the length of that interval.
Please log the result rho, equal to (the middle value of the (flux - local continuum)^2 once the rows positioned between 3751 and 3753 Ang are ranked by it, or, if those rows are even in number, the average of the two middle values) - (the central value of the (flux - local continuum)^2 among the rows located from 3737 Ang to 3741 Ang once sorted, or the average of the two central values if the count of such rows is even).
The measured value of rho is -19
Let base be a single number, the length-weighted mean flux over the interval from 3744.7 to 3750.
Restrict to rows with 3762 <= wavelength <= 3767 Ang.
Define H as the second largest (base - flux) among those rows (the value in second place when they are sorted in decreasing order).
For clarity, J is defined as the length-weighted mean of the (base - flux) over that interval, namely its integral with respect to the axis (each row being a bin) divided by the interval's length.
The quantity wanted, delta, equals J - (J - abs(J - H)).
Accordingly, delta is 1.07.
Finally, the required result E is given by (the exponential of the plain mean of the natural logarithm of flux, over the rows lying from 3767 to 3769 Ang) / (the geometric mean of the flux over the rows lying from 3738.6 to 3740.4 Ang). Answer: 0.82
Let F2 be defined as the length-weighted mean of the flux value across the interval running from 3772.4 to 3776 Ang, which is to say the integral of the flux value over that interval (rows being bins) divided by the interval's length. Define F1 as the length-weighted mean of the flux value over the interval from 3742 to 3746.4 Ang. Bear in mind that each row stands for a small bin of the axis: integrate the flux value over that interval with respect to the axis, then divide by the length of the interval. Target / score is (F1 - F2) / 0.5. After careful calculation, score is 8.5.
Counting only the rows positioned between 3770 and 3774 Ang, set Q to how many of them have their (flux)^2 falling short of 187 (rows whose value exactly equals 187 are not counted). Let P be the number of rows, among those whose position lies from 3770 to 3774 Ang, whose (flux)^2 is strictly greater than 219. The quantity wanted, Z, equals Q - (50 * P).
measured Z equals -46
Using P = 1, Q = 4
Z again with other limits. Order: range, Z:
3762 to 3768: -47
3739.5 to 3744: -250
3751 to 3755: -98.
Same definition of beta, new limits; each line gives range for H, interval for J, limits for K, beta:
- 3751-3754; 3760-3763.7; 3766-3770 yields 5.02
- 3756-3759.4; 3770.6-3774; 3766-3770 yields 4.35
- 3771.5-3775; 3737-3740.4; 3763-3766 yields 4.71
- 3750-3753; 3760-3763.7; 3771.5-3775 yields 4.87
